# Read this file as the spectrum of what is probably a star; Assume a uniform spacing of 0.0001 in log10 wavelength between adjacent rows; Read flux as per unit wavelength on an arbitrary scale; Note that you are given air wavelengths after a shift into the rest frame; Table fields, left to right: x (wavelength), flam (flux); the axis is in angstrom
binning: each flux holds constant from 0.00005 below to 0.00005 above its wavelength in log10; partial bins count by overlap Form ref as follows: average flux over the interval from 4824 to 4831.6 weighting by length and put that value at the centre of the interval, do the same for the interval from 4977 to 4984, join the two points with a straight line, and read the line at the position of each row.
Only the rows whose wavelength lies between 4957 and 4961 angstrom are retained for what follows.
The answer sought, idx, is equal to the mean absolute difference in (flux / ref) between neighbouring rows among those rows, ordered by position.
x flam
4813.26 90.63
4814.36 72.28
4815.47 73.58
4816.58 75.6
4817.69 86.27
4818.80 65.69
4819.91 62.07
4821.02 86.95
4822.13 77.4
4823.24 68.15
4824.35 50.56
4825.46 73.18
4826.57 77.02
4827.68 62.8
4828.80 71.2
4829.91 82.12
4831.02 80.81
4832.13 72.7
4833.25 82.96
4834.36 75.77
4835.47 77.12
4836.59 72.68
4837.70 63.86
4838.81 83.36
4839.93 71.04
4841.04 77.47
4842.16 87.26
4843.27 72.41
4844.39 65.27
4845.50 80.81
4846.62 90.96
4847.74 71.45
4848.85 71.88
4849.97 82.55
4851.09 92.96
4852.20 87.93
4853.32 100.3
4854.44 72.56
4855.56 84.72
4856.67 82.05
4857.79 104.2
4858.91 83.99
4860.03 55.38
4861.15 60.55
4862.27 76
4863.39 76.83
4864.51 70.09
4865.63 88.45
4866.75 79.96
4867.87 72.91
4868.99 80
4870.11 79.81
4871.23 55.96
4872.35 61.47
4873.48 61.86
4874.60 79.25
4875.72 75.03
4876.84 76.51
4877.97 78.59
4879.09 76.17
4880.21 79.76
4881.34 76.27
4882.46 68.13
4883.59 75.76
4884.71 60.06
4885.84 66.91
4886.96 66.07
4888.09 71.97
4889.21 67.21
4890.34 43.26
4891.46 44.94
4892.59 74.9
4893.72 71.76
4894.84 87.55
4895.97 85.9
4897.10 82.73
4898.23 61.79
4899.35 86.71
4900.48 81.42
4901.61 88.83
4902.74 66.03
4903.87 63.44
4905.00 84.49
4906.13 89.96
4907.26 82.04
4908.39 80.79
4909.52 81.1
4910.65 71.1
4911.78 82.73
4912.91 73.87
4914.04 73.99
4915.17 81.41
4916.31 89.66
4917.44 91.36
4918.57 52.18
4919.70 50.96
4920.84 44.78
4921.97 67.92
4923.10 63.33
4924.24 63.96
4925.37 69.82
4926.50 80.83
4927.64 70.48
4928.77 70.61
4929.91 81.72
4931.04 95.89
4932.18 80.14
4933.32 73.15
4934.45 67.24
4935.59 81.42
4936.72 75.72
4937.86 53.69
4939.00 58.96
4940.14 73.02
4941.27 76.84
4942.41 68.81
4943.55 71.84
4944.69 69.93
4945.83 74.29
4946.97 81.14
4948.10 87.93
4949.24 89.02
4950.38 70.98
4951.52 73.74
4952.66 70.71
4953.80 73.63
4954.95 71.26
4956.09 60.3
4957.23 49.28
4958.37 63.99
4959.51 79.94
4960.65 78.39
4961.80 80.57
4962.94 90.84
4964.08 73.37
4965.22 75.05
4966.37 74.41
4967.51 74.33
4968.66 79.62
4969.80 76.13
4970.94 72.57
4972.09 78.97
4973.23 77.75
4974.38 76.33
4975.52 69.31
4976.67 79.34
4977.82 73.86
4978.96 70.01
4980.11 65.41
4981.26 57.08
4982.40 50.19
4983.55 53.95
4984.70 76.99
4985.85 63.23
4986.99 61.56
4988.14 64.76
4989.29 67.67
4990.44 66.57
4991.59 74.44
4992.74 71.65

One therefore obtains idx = 0.169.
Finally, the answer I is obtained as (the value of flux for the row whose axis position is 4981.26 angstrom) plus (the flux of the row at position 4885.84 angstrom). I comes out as 124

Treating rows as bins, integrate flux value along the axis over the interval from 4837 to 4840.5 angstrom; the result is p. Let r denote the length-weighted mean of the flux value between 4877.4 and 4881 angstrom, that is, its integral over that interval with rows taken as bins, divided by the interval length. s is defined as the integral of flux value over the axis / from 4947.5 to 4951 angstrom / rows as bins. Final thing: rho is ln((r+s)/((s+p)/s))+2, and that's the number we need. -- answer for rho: 7.27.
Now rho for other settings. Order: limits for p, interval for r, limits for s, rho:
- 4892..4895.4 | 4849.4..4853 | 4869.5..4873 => 7.00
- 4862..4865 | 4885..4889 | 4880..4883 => 6.98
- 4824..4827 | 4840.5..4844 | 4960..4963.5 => 7.38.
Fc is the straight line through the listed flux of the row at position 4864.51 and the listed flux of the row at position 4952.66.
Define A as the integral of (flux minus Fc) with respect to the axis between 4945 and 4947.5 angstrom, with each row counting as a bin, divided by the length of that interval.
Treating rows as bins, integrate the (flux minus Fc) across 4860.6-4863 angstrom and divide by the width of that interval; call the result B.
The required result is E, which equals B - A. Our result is -7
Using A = 6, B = -1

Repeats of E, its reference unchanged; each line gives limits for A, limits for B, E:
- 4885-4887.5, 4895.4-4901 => 14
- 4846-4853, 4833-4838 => -9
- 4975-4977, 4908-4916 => 5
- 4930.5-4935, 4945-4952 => 0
